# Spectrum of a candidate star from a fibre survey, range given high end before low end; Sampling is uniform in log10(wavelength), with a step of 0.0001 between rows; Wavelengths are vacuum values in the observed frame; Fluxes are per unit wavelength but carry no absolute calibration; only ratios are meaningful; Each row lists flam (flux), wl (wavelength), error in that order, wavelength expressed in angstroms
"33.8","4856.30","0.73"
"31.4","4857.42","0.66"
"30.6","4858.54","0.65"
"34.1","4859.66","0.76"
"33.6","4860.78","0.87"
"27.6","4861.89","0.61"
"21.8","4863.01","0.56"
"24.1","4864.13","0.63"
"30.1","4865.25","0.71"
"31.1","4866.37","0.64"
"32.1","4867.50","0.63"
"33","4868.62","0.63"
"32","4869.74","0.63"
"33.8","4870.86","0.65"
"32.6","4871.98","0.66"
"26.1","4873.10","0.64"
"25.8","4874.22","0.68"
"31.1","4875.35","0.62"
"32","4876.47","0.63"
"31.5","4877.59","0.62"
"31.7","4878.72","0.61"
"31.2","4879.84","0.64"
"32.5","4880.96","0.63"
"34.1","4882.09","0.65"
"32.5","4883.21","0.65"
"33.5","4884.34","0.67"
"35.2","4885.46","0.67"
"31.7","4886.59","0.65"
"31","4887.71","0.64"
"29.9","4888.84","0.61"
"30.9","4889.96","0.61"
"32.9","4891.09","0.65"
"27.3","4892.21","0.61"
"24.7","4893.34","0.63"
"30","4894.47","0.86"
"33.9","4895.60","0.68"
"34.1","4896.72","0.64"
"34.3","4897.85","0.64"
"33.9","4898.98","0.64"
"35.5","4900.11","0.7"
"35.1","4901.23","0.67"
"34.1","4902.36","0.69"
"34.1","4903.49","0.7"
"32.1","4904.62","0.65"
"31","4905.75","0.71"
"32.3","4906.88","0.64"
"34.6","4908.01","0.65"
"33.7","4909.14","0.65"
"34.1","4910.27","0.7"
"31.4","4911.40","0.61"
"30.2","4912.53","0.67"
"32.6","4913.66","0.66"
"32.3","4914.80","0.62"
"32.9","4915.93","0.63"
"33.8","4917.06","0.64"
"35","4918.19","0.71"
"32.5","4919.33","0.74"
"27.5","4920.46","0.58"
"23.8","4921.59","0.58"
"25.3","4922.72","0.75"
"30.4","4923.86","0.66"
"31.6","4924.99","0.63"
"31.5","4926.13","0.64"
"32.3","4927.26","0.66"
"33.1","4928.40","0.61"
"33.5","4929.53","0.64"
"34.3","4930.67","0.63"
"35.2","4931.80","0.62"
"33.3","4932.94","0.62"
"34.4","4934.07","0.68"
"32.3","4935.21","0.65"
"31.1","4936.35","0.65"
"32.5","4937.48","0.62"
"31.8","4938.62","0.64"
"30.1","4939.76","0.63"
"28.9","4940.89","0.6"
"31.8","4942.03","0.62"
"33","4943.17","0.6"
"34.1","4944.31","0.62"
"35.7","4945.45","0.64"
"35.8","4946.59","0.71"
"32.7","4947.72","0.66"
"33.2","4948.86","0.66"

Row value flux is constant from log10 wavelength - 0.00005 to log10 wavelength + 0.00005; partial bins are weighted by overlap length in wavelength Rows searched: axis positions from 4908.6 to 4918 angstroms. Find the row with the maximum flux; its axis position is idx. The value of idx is 4910.27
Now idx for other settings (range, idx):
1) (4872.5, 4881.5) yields 4880.96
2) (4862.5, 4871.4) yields 4870.86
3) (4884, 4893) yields 4885.46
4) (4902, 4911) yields 4908.01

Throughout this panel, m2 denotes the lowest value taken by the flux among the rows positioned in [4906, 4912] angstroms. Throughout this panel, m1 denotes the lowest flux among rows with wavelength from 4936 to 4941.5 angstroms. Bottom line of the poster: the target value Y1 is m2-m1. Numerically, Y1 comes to 2.5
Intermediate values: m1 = 28.9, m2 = 31.4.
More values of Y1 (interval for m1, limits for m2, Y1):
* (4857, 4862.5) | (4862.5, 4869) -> -5.8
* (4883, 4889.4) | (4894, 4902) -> 0.1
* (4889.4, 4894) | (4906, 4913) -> 5.5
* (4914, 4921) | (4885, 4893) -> -0.2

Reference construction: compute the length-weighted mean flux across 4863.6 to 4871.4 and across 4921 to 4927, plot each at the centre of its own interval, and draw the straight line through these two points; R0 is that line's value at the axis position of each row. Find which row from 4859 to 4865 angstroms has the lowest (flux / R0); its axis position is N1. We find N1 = 4863.01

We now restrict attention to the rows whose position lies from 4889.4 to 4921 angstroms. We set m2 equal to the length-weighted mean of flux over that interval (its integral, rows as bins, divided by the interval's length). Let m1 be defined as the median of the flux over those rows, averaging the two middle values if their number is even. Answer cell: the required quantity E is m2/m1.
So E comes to 0.984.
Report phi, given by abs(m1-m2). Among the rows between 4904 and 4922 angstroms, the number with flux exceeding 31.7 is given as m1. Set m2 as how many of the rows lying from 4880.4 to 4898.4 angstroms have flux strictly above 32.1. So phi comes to 2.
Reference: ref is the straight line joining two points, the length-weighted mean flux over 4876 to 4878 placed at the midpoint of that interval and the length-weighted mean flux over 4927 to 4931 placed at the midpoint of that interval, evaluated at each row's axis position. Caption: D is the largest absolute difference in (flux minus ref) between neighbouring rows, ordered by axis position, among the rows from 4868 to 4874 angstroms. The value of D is 6.5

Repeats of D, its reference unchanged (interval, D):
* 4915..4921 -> 5.0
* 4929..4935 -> 1.9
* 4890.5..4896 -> 5.6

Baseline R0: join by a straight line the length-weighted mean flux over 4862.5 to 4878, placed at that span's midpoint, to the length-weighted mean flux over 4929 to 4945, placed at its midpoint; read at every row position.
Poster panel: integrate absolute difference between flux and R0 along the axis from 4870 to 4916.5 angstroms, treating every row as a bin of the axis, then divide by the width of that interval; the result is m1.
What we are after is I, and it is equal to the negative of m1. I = -2.3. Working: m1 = 2.3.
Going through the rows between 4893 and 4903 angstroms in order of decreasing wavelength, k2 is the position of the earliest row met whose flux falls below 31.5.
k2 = 4894.47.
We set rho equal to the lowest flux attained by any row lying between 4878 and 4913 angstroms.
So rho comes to 24.7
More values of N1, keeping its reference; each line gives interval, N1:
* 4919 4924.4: 4921.59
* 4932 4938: 4936.35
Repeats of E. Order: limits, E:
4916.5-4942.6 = 0.977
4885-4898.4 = 0.998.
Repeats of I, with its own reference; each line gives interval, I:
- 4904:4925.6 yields -2.2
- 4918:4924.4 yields -4.2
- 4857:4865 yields -3.8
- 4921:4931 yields -2.4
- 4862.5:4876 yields -3.2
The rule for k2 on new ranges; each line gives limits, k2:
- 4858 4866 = 4865.25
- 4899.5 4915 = 4912.53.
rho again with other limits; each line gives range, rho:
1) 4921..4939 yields 23.8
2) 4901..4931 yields 23.8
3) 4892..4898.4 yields 24.7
